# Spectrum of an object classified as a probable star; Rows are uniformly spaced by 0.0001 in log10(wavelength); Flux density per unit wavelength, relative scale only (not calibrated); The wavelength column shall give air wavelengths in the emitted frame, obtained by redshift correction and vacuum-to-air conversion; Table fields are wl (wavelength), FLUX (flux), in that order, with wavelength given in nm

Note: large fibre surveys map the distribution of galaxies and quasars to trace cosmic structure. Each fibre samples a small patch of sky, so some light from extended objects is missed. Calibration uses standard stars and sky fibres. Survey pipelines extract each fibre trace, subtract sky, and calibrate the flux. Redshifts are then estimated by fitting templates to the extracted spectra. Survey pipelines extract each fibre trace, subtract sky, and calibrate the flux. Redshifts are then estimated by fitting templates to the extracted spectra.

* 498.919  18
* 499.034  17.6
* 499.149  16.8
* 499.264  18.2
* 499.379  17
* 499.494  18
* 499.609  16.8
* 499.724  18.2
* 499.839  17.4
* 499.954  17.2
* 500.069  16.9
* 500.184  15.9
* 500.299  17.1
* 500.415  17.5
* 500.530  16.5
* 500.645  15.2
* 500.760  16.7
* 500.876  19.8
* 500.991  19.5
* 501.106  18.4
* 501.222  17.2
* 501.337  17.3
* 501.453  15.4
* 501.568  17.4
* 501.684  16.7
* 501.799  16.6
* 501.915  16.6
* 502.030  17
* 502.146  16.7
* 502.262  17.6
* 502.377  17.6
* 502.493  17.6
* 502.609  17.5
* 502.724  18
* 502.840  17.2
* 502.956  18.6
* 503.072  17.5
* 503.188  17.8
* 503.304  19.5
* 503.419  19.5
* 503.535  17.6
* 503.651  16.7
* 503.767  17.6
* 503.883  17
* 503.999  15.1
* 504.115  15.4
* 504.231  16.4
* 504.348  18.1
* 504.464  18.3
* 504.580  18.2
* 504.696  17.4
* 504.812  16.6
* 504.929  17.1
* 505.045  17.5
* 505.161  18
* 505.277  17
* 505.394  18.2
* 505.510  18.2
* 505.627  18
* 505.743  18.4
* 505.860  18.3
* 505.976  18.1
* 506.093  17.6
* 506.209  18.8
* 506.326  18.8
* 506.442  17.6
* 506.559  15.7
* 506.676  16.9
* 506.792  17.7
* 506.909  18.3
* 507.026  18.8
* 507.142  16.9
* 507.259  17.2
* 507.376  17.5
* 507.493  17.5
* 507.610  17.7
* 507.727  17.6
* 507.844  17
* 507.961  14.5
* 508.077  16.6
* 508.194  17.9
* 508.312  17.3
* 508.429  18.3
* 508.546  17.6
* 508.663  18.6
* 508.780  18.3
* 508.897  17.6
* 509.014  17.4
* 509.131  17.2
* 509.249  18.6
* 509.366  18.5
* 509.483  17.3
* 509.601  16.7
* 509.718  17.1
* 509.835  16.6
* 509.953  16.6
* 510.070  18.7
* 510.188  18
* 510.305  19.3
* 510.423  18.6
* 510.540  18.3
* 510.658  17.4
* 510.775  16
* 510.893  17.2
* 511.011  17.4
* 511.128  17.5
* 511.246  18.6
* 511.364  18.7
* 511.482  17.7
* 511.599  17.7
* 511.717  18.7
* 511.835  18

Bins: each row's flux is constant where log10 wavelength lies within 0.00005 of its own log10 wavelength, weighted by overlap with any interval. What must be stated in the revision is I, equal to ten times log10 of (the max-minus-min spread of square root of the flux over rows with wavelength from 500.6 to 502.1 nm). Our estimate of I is -2.6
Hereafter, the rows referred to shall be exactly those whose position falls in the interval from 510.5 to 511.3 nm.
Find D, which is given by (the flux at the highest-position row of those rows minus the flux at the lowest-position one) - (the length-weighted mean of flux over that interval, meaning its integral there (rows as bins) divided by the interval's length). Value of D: -17.2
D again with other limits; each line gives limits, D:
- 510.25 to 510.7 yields -20.3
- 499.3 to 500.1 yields -17.5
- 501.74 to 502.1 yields -16.3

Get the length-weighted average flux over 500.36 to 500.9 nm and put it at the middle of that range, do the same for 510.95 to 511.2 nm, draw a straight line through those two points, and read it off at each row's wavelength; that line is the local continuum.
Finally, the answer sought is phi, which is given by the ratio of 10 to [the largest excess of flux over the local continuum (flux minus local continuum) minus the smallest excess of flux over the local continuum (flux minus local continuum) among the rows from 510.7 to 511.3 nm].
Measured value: 3.9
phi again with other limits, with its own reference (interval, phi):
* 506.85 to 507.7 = 5.2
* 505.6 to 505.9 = 25.4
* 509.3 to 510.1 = 4.8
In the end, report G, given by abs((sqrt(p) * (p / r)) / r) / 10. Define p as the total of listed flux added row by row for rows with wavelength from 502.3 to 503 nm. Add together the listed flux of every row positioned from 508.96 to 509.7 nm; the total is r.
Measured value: 0.0098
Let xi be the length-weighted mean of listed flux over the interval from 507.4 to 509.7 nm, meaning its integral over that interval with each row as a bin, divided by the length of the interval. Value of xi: 17.5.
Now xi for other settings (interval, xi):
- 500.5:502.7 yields 17.3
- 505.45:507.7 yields 17.8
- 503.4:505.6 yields 17.3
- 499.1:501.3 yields 17.4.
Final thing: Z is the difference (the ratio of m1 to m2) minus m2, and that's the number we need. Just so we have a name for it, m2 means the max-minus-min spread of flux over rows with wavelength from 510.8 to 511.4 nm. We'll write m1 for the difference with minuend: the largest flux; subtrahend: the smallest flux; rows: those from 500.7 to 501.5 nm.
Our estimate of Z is 1.4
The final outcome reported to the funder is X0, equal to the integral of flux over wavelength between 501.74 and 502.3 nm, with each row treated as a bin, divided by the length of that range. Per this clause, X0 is 16.9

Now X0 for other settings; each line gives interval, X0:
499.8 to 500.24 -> 16.8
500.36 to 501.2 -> 17.6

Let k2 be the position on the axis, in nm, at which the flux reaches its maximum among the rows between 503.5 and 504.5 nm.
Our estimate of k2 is 504.464 nm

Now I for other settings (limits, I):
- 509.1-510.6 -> -5.0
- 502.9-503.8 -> -4.8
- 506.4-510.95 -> -2.3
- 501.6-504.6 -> -2.8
